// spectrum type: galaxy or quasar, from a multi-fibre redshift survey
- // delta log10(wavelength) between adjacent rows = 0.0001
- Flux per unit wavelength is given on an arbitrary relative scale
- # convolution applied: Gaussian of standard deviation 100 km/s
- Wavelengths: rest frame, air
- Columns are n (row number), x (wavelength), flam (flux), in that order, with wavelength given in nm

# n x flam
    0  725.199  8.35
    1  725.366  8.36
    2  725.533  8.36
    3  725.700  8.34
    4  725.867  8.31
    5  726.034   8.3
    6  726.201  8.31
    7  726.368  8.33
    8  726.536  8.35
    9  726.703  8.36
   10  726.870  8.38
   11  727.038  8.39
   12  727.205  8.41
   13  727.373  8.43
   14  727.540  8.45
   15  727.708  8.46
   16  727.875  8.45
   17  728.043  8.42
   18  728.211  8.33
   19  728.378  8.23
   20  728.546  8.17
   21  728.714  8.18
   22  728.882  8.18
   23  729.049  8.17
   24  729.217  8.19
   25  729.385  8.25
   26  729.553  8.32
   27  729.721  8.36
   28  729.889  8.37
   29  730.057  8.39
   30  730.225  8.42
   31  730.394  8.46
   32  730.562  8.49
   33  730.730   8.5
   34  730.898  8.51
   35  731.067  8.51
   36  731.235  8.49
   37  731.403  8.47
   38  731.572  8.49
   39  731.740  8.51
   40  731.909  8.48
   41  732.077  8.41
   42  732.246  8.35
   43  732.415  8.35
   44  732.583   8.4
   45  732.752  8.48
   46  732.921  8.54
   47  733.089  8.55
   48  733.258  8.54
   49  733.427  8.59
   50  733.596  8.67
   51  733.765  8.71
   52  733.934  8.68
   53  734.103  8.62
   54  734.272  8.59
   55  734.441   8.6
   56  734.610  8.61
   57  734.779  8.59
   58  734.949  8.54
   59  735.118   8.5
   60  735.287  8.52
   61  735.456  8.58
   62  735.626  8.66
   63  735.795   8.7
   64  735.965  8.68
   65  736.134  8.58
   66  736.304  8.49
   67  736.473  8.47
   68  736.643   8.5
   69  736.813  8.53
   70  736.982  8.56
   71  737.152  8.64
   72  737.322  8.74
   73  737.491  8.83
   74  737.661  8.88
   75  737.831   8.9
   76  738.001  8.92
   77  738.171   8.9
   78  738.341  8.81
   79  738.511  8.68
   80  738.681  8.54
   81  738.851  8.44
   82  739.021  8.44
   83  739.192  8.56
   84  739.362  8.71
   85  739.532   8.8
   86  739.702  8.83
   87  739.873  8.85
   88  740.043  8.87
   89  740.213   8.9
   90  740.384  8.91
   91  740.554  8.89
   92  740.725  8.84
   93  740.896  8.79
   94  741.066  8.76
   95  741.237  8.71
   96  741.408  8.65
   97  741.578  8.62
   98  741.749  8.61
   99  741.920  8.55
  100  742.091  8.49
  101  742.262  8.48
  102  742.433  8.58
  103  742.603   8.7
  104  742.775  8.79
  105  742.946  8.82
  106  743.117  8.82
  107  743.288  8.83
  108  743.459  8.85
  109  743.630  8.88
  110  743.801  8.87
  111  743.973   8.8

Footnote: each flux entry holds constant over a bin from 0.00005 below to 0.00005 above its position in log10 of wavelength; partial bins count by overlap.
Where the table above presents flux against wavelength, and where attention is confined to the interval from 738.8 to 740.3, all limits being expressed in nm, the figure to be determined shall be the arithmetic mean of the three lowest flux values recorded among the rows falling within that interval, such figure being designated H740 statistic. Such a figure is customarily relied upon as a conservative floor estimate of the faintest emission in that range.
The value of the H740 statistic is 8.48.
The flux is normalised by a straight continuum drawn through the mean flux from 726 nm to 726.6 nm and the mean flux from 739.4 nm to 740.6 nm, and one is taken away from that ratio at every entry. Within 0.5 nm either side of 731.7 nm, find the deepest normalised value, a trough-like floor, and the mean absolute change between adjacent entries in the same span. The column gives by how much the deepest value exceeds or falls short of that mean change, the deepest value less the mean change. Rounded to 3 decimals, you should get -0.020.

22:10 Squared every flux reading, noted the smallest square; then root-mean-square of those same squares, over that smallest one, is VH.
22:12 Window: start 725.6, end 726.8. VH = 1.007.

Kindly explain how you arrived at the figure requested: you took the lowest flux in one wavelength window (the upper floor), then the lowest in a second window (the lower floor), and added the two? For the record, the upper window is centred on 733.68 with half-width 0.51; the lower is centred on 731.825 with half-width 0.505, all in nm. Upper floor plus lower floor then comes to 16.9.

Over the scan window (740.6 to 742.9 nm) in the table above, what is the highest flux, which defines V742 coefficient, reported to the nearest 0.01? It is 8.84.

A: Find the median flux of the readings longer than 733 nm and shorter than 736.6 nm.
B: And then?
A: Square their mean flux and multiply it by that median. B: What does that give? 634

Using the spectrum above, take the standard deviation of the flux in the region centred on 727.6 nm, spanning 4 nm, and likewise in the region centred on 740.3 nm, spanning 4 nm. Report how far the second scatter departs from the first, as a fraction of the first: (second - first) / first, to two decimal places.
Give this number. 0.63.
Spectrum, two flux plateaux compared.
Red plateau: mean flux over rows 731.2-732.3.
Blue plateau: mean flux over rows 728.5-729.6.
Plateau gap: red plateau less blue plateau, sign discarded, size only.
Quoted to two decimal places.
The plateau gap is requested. 0.25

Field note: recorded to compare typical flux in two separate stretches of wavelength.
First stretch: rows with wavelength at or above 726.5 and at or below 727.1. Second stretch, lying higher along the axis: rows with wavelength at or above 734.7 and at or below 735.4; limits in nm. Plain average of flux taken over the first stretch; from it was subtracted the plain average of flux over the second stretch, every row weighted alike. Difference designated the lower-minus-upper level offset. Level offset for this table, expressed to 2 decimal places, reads -0.17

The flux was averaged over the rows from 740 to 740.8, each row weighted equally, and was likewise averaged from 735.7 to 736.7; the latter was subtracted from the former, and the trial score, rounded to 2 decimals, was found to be 0.31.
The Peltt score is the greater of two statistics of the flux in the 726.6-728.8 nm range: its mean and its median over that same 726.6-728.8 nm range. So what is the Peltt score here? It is 8.39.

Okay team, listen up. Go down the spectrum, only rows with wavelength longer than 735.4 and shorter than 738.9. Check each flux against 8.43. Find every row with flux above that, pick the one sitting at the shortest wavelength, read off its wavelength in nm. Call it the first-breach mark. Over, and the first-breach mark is 735.456 nm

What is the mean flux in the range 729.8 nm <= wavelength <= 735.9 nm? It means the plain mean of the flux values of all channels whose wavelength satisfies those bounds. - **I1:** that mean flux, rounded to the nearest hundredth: 8.52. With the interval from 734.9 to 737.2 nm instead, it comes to 8.57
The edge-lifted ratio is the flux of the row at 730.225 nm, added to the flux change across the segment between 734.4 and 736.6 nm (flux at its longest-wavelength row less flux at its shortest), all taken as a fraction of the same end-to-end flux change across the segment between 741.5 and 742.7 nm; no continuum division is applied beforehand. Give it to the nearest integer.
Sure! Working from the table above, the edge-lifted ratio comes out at 104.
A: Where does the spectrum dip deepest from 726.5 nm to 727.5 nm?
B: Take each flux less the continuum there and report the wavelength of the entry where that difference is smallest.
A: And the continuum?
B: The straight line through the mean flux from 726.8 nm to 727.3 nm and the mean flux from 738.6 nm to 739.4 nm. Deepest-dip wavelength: 726.536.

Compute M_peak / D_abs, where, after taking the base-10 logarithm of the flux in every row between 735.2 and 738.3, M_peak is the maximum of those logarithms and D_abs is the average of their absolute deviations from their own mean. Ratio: 145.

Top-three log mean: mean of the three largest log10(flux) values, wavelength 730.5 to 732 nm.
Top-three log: 0.930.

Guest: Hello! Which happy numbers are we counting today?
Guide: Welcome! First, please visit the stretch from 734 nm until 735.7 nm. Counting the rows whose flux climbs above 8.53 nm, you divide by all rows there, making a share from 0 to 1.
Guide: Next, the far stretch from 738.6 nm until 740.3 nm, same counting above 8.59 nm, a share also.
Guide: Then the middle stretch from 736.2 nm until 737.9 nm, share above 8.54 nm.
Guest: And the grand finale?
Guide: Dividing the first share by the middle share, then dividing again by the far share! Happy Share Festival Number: 2.2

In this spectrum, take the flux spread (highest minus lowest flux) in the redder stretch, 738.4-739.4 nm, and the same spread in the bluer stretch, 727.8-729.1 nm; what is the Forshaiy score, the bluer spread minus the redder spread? 0.01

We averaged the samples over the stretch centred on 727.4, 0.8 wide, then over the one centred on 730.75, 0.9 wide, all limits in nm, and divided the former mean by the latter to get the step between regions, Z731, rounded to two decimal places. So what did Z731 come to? 0.99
